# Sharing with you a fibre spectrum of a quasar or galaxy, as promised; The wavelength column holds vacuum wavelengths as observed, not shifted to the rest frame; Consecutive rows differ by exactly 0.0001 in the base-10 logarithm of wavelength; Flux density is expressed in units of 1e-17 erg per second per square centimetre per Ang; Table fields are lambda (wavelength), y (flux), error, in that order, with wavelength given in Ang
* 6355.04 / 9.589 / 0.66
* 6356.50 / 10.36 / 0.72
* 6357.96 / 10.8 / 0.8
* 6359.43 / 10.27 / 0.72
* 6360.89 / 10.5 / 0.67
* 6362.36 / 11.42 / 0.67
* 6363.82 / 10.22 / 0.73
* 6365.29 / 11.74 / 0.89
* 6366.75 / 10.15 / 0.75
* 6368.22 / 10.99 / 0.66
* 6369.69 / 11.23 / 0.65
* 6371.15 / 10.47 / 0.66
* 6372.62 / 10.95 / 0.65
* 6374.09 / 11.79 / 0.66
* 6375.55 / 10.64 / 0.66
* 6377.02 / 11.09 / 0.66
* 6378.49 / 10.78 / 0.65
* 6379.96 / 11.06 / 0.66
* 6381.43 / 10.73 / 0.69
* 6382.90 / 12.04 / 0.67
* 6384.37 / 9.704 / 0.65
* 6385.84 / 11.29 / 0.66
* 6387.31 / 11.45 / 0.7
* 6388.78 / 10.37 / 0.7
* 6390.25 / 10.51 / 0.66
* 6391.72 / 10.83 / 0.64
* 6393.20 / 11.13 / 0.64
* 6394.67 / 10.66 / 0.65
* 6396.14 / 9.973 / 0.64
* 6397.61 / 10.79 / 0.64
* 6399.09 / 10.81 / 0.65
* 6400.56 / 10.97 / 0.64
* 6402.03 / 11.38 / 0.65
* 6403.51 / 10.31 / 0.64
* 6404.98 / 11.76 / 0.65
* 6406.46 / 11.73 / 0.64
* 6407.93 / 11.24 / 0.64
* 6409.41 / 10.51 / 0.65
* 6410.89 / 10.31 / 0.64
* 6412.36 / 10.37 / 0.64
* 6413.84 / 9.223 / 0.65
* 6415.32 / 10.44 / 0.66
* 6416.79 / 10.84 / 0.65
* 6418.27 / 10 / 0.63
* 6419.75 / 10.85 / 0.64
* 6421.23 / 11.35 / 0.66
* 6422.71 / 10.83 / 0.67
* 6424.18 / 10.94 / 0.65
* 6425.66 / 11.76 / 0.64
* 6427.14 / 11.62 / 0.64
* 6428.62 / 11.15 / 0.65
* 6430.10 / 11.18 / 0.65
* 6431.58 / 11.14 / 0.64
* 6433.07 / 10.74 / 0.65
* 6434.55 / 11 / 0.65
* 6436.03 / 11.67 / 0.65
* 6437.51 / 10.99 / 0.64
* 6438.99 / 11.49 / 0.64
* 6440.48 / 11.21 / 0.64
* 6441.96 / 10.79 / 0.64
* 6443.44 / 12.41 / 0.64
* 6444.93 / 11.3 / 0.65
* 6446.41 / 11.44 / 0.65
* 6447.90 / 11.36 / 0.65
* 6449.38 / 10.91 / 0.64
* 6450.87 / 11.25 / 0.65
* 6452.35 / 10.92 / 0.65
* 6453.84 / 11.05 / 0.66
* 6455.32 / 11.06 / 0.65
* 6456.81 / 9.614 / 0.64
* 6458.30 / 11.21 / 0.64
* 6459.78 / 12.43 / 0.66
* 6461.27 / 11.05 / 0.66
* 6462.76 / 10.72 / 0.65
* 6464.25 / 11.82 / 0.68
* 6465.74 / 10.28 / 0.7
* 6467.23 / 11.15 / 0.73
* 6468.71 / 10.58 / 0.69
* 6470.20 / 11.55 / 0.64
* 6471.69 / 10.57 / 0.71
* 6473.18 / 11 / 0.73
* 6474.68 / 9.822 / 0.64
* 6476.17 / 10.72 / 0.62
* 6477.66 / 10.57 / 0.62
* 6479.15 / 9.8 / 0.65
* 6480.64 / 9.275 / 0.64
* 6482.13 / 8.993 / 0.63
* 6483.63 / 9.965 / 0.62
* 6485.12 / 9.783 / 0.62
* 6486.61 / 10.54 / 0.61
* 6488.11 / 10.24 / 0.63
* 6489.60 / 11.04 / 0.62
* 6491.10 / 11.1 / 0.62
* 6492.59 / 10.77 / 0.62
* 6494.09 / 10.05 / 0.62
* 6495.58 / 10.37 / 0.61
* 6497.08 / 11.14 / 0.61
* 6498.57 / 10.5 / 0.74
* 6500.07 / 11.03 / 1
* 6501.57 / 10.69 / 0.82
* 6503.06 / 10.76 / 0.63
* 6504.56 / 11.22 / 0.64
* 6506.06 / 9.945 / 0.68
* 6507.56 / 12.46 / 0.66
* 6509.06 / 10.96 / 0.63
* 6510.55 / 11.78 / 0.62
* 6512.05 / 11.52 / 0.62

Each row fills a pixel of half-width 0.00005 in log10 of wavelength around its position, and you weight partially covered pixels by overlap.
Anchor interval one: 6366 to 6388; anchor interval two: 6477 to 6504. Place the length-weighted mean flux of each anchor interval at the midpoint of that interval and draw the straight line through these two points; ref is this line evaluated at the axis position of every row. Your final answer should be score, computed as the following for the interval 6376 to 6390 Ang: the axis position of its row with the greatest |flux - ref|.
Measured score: 6384.37 Ang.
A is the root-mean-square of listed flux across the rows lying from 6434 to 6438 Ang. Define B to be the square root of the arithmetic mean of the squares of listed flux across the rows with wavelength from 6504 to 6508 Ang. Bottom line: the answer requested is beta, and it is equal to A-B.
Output 0.0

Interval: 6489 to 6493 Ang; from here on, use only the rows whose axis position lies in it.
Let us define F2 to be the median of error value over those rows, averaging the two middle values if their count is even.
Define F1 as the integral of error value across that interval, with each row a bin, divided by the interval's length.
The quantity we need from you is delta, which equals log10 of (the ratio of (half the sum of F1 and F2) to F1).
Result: 0.0000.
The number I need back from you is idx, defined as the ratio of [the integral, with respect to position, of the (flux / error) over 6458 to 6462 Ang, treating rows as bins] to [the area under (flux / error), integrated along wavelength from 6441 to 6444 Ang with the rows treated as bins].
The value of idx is 1.3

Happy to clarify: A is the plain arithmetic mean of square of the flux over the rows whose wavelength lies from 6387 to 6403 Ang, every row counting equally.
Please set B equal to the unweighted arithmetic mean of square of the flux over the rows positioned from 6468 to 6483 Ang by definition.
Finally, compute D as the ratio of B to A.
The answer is 0.91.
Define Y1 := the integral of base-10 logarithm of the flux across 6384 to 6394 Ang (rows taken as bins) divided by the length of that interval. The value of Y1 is 1.03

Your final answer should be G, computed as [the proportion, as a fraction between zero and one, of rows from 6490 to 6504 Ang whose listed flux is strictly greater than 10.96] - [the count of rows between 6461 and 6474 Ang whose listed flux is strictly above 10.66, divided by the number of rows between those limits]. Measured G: -0.33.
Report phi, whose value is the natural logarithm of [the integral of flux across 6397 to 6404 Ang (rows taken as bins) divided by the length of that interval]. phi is 2.39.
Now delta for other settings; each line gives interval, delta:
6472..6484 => -0.0039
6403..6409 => -0.0010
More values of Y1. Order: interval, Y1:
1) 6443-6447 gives 1.07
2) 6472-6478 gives 1.02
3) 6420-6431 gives 1.05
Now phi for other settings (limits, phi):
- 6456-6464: 2.40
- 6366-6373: 2.38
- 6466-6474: 2.39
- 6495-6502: 2.37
